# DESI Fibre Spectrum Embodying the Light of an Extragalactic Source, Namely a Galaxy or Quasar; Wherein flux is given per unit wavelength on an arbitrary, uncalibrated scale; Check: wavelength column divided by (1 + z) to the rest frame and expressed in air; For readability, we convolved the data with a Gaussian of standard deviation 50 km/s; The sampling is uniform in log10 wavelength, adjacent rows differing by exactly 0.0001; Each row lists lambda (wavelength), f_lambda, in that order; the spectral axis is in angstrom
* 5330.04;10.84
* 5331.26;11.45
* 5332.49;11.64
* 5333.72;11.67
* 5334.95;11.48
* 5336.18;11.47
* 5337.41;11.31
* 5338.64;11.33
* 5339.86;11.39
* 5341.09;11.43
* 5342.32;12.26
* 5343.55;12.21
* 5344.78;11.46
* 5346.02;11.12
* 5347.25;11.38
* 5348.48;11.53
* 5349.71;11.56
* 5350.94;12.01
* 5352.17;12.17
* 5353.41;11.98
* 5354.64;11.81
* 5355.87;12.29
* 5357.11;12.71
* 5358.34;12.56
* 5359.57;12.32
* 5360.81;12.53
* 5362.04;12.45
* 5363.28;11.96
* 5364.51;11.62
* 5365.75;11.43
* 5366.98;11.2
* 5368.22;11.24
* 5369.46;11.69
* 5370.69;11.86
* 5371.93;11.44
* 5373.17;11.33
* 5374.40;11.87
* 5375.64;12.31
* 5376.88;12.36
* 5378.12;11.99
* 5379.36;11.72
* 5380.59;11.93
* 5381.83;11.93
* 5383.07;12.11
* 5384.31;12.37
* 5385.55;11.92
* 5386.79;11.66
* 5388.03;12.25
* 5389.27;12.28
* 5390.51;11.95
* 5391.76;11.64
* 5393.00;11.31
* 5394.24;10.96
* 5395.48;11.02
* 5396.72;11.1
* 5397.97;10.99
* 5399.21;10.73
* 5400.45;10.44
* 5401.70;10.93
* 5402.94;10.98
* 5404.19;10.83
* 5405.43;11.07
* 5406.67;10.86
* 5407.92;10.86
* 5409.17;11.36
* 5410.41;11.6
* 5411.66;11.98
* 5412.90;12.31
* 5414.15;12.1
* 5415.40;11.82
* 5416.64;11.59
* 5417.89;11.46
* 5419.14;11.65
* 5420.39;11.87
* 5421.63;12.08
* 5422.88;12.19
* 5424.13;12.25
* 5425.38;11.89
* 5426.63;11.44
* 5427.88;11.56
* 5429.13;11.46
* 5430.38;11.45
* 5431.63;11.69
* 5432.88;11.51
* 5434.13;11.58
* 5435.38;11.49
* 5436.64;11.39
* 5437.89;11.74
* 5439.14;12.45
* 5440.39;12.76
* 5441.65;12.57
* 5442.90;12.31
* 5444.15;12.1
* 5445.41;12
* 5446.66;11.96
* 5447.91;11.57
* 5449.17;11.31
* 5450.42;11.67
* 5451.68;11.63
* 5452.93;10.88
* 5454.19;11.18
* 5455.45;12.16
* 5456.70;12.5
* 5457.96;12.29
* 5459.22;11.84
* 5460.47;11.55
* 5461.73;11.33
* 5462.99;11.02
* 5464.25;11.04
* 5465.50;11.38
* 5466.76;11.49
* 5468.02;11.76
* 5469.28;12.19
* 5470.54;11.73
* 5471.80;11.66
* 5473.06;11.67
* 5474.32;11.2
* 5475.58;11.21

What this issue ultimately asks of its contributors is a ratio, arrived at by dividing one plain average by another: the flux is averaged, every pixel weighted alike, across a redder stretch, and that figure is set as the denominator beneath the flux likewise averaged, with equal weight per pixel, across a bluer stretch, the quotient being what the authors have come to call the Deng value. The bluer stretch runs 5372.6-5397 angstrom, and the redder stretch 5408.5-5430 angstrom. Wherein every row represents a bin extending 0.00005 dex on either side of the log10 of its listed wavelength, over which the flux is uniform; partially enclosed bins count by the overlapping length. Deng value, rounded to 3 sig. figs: 1.00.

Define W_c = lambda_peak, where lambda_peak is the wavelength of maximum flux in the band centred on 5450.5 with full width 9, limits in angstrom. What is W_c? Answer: 5446.66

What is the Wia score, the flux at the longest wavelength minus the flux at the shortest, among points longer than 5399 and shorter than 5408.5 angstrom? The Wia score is 0.1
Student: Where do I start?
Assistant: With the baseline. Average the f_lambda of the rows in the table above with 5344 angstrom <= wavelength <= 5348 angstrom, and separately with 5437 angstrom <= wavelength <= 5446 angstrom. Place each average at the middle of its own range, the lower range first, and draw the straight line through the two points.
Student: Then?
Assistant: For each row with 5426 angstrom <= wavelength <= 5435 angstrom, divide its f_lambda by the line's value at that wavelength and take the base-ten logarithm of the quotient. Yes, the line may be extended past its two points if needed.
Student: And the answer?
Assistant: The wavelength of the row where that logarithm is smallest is 5430.38 angstrom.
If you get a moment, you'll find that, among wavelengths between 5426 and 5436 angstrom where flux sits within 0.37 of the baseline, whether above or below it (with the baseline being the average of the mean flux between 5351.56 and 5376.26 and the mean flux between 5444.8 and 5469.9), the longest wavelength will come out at 5435.38 angstrom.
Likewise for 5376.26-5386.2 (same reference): 5385.55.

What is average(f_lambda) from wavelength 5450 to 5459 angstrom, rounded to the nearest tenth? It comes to 11.8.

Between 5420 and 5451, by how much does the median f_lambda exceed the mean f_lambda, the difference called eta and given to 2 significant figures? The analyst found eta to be -0.11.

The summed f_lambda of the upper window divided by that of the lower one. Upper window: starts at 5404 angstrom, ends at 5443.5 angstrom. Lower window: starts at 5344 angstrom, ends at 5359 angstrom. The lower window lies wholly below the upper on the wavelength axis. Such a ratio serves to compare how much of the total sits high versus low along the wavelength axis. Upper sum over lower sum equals 2.63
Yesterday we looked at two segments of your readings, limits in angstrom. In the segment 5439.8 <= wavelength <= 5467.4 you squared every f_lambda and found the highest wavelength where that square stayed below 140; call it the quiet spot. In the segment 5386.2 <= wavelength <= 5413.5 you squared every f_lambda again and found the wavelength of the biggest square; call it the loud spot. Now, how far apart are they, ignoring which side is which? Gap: 53.9 angstrom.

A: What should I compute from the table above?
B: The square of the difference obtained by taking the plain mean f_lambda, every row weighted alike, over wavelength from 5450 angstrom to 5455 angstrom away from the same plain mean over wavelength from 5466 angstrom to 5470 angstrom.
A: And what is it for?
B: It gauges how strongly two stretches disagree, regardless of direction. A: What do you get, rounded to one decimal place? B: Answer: 0.2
